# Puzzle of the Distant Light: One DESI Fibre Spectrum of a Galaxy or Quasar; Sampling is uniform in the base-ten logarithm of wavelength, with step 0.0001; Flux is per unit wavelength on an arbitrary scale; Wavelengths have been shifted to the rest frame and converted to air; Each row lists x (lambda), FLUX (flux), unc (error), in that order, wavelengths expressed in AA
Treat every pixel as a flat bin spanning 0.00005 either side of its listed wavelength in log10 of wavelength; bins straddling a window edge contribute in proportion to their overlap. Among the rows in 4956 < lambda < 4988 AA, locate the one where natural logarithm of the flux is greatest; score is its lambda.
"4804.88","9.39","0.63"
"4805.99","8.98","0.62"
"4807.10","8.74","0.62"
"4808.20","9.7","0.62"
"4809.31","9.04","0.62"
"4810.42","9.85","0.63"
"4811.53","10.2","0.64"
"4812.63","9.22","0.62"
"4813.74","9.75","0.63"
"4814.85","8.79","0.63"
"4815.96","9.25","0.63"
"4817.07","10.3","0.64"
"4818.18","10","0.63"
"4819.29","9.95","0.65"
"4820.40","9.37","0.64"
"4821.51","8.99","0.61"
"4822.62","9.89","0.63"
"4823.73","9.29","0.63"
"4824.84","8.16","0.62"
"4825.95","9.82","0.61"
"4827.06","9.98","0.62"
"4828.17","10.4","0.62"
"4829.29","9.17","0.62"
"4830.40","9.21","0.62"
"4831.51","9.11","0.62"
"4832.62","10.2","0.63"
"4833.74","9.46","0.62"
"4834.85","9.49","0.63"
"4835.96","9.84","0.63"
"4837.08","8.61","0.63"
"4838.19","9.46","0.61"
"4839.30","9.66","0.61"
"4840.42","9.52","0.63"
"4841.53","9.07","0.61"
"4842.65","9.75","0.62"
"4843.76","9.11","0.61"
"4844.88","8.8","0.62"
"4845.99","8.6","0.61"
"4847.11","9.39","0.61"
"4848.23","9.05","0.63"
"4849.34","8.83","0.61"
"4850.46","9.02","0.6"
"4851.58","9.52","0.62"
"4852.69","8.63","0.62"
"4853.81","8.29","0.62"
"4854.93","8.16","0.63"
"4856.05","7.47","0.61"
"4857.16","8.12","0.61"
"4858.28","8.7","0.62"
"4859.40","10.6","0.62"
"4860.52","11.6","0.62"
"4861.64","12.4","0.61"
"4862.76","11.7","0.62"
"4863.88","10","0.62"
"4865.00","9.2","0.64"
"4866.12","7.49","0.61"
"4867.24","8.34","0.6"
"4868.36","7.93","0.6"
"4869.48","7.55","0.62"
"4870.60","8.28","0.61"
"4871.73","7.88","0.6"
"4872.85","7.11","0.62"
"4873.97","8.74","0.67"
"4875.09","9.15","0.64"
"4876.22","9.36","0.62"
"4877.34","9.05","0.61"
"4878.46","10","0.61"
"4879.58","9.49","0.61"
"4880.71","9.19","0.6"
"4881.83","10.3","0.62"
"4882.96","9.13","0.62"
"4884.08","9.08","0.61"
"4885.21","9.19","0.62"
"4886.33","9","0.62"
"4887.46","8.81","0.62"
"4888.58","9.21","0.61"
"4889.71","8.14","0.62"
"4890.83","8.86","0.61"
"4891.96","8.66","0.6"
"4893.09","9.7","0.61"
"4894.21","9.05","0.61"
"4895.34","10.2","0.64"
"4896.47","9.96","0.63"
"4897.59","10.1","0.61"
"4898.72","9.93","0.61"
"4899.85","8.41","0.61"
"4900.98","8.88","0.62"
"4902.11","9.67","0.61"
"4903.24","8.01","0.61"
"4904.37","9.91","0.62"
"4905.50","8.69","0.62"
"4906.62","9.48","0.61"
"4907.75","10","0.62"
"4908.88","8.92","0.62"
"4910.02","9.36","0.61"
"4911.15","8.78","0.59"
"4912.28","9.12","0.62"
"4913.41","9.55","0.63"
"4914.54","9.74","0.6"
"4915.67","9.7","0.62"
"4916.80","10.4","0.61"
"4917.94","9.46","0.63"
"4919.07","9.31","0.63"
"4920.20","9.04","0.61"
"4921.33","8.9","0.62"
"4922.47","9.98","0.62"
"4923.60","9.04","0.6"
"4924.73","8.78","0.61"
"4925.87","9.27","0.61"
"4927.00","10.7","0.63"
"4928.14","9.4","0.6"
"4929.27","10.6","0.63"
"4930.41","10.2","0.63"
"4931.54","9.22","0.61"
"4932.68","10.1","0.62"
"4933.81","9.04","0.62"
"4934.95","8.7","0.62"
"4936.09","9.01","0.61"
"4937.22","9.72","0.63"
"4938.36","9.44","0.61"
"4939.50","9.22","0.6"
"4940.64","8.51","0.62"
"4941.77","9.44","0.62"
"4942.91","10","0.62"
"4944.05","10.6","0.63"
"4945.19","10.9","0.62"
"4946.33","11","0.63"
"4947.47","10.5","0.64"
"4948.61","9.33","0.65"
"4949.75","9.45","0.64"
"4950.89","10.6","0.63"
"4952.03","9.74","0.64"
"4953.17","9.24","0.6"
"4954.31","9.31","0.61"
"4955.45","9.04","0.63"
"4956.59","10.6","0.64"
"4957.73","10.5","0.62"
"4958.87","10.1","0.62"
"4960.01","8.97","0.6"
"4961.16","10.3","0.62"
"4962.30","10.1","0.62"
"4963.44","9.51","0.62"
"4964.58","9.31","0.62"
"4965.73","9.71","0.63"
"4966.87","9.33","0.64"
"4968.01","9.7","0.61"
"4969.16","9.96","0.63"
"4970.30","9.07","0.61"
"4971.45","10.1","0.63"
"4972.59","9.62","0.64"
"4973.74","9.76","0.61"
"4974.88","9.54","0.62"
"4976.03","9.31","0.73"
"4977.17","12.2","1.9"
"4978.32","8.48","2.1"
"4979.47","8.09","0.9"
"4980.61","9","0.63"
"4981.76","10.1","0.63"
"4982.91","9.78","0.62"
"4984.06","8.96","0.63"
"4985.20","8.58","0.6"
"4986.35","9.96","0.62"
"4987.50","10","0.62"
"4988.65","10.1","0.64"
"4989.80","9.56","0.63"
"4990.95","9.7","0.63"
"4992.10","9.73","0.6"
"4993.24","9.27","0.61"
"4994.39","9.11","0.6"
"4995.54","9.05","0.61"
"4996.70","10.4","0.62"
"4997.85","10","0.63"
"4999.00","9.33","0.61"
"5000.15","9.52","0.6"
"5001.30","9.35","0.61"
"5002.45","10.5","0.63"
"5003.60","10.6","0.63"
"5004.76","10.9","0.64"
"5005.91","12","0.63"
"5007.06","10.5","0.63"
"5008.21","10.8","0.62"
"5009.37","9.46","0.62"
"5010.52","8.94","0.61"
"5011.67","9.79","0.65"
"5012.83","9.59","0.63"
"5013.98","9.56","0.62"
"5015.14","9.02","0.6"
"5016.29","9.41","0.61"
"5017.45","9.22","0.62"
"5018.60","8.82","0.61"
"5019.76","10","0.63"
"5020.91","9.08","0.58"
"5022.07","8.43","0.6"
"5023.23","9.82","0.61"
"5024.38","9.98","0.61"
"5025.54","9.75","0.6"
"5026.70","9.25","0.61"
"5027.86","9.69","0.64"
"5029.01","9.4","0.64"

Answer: 4977.17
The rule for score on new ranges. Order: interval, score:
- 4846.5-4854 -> 4851.58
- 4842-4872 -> 4861.64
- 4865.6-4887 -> 4881.83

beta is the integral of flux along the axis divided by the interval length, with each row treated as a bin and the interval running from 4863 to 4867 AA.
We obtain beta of 9.1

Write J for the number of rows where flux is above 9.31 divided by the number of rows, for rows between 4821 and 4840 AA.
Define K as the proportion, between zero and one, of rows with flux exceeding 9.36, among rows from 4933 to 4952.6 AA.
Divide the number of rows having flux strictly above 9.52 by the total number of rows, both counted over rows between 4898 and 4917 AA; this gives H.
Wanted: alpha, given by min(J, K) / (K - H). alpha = 3.3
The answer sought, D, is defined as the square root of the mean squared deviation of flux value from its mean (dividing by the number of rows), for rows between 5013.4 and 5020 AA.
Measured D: 0.382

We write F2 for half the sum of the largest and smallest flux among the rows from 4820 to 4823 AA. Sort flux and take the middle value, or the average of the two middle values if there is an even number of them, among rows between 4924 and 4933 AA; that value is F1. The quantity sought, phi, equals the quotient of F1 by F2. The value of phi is 1.03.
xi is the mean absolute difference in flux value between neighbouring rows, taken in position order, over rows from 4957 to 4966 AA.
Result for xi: 0.61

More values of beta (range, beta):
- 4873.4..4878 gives 9.1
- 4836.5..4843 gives 9.3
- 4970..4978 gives 9.9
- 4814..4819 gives 9.6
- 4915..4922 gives 9.5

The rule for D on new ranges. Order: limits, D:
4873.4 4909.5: 0.585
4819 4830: 0.610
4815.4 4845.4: 0.517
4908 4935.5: 0.576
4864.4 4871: 0.577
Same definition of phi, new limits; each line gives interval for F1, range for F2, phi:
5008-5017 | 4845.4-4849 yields 1.06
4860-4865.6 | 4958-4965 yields 1.20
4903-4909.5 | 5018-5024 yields 1.00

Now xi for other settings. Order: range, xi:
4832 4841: 0.51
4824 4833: 0.67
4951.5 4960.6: 0.58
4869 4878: 0.64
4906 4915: 0.51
